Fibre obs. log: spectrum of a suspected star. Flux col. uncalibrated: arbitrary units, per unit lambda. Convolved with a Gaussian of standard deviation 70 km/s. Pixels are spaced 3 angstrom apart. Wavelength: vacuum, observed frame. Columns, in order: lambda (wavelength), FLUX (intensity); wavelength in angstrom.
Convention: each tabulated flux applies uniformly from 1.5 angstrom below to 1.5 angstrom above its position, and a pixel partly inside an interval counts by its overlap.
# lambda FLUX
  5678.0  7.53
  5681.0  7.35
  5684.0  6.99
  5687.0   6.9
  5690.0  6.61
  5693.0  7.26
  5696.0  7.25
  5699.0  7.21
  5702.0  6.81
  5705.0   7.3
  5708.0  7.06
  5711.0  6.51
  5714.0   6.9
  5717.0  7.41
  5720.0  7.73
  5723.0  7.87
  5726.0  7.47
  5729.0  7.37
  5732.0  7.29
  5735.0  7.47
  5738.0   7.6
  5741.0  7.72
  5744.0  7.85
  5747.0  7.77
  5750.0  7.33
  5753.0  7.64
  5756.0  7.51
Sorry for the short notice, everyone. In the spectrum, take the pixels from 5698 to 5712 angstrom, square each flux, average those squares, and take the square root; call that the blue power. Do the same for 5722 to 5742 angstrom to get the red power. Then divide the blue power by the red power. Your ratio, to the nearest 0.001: 0.926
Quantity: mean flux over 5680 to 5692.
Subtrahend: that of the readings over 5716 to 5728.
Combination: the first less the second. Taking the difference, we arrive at -0.7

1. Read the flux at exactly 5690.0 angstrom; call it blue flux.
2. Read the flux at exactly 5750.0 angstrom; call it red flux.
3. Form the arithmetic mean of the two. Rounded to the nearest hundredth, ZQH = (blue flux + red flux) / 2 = 6.97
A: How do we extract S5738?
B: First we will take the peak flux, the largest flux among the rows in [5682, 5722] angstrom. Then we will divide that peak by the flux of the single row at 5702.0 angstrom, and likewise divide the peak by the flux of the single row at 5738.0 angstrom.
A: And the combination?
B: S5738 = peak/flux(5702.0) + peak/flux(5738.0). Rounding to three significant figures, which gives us 2.15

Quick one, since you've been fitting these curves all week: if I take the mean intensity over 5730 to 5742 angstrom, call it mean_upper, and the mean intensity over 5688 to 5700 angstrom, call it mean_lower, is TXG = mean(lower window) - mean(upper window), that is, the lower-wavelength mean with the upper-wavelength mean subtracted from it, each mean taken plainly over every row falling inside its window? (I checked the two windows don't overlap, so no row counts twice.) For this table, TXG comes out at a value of -0.44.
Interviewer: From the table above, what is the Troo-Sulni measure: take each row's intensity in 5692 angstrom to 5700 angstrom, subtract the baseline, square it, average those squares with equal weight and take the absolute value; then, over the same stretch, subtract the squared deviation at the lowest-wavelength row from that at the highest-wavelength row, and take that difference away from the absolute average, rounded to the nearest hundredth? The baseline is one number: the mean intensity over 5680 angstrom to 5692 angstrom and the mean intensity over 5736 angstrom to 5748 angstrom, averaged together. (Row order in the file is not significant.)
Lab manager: 0.00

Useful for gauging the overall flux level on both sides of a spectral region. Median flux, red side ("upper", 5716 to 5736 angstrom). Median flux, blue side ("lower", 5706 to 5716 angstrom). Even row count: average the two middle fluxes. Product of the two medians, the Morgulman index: 51.5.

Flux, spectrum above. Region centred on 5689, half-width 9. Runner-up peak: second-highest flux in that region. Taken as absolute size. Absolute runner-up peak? 7.26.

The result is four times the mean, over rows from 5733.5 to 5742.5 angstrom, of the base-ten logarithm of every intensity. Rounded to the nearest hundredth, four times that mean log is 3.52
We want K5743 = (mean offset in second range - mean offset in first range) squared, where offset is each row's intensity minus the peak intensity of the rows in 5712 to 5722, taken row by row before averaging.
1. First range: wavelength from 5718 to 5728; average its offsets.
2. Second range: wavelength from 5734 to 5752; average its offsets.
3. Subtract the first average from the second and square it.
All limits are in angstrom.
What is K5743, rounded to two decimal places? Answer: 0.00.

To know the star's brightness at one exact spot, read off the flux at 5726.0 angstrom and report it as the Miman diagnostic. 7.47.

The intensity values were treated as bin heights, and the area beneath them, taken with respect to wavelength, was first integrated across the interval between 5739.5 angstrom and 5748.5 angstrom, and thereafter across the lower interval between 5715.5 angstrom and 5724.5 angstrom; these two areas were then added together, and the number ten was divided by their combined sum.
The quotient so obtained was 0.072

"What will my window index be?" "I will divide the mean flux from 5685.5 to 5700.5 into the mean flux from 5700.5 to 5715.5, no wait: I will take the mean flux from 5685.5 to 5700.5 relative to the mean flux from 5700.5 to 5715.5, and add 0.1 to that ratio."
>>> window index 1.12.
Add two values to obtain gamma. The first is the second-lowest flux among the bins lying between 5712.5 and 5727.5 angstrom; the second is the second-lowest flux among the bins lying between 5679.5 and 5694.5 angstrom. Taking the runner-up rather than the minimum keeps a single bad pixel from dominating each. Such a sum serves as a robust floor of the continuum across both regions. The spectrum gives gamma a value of 14.3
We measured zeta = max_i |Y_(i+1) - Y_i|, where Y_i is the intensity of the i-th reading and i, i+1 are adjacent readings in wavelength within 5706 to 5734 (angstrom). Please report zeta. 0.55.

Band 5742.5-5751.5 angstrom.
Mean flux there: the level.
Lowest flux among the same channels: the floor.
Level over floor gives 1.04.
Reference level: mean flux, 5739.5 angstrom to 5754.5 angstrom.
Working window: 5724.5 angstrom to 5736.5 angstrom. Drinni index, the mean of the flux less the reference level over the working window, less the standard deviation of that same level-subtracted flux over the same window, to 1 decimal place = -0.3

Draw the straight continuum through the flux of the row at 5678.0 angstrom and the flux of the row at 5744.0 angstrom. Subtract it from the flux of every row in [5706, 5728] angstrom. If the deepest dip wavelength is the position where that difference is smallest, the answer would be 5711.0 angstrom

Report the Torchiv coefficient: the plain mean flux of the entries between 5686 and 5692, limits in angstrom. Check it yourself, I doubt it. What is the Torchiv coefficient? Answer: 6.8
